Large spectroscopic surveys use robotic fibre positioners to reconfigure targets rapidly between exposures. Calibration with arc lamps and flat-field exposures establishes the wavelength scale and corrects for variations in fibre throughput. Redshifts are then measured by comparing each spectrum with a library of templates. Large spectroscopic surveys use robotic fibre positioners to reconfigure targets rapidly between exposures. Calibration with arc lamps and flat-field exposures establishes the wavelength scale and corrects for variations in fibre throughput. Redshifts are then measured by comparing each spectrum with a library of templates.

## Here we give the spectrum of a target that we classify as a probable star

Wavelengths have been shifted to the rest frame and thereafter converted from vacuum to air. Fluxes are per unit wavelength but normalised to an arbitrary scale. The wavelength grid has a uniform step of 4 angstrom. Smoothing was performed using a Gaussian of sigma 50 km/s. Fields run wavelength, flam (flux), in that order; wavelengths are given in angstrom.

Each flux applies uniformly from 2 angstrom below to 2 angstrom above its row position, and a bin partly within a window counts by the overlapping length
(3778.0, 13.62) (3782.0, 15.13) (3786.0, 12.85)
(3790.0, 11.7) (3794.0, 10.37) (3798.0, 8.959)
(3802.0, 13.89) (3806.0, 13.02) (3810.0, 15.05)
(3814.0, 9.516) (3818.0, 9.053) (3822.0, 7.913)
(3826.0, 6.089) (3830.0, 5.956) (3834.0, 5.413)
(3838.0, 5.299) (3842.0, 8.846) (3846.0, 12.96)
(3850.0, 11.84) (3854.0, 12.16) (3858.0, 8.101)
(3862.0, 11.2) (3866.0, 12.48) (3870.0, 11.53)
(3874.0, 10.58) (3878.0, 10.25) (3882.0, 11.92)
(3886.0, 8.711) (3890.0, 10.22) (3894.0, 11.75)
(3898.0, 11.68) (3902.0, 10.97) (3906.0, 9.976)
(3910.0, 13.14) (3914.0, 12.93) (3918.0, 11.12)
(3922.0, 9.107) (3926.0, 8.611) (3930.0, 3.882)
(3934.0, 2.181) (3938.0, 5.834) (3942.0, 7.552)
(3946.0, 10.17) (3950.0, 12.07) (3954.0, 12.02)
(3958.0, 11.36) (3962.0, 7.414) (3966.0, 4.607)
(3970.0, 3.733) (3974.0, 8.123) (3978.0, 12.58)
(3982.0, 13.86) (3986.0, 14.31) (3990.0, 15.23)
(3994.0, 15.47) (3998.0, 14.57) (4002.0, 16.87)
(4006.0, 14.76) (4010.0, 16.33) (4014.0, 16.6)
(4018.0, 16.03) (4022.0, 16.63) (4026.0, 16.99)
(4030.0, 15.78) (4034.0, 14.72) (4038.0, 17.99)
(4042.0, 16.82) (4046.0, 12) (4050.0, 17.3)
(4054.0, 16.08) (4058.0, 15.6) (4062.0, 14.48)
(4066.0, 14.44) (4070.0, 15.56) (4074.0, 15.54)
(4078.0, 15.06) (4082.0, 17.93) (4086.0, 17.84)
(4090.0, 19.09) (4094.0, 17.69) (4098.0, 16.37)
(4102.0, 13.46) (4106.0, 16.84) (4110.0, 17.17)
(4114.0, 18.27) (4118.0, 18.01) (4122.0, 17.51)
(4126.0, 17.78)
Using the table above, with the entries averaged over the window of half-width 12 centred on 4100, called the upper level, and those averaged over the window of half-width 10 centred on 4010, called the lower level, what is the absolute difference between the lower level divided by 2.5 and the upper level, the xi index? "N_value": 10.3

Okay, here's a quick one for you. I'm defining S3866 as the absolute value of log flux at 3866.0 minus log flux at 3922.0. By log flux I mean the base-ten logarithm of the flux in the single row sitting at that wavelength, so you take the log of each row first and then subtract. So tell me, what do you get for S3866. 0.14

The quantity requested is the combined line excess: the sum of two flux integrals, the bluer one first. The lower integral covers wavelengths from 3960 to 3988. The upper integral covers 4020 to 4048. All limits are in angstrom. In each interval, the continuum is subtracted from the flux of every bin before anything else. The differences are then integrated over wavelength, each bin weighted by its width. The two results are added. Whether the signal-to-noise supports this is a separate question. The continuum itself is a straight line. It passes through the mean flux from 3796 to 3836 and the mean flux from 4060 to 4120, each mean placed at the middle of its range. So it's -99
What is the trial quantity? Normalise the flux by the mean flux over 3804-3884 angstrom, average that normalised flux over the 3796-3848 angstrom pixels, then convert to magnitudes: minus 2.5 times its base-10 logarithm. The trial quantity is 0.1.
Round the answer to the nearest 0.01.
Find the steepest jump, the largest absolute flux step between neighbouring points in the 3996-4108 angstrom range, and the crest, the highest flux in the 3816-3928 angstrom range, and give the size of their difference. 7.84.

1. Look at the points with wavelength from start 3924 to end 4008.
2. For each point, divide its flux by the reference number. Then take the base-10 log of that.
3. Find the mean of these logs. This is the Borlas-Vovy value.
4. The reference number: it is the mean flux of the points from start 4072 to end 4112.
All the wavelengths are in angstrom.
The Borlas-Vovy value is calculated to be -0.267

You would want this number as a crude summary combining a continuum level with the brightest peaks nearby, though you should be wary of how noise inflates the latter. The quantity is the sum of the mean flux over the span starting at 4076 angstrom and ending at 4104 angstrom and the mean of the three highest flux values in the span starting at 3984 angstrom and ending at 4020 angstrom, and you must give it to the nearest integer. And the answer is 33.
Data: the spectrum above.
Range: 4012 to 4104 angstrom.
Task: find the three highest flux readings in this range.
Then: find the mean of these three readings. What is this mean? 18.3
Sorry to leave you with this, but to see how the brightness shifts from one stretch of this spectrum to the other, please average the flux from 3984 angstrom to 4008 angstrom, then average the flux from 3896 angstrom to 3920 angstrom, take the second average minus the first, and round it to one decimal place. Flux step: -3.6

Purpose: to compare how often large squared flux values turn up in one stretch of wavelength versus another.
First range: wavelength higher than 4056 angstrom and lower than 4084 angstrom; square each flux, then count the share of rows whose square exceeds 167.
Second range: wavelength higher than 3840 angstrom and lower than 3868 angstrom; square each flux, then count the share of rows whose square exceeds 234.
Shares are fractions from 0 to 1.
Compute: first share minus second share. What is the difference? 1.0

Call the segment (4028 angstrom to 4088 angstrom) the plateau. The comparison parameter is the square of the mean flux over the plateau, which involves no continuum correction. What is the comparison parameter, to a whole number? 250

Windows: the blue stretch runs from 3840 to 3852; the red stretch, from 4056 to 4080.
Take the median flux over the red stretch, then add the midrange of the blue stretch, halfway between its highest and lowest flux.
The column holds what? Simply 26.2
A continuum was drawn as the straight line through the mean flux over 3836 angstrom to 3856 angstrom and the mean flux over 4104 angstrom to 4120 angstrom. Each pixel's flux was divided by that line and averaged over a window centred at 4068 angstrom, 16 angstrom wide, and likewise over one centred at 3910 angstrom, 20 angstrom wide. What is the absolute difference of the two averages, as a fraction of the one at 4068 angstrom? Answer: 0.06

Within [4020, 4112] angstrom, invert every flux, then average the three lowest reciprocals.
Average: 0.055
